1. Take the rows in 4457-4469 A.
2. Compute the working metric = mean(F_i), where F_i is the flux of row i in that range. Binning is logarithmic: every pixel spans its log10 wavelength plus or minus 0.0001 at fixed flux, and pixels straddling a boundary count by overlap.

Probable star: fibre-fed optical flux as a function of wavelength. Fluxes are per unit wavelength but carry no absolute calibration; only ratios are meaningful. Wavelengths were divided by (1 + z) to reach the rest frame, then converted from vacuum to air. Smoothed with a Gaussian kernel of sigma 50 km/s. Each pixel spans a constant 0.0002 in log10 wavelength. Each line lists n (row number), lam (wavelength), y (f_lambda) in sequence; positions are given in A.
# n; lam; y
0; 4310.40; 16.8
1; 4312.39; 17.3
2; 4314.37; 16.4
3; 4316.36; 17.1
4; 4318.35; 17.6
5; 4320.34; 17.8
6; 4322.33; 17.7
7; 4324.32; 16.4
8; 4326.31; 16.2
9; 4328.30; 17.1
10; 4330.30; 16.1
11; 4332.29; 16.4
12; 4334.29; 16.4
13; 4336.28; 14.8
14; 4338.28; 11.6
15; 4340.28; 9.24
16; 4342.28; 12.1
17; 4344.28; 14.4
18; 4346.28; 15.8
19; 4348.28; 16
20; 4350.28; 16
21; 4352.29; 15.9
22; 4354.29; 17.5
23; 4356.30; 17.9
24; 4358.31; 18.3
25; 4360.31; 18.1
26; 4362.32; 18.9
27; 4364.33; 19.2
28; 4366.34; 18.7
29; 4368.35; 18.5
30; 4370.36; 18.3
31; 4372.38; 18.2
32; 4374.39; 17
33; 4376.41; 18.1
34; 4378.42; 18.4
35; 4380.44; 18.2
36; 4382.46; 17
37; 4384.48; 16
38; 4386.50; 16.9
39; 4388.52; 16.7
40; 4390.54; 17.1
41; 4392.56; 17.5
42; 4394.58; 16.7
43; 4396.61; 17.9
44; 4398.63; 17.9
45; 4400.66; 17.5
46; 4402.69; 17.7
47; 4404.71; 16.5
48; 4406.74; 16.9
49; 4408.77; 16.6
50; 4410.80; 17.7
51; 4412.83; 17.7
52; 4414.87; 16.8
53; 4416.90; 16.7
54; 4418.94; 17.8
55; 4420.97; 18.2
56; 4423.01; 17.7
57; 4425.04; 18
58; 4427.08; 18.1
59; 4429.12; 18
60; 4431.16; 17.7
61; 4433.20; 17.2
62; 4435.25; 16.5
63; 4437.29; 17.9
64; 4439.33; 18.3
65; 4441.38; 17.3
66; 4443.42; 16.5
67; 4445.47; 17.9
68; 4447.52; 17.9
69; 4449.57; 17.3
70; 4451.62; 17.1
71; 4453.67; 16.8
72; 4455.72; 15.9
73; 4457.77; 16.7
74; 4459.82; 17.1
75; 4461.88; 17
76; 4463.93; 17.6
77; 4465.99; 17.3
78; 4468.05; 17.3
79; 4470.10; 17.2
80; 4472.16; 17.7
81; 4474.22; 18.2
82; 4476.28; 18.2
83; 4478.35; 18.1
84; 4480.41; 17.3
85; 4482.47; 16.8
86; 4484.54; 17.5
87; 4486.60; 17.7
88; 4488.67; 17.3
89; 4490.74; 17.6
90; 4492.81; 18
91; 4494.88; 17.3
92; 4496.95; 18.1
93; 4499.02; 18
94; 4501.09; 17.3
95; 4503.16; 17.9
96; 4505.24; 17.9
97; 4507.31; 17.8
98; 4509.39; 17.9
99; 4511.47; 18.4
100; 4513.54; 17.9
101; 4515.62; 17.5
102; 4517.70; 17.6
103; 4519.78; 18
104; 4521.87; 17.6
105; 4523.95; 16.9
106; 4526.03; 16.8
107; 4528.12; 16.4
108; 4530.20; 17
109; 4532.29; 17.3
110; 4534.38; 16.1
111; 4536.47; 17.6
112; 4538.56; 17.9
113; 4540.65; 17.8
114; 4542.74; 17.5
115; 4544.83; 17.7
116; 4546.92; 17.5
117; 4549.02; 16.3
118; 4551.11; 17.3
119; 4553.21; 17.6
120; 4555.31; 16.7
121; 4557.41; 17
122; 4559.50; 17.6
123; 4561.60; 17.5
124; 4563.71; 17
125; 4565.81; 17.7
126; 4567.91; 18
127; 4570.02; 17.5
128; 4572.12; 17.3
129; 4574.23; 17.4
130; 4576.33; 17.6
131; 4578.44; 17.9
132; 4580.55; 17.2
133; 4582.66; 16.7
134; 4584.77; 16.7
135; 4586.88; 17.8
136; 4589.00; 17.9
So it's 17.2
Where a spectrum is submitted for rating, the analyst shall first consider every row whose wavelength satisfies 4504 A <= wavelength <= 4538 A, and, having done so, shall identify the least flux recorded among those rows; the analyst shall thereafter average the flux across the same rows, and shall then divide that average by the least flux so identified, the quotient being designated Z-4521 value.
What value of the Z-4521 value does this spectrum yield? 1.08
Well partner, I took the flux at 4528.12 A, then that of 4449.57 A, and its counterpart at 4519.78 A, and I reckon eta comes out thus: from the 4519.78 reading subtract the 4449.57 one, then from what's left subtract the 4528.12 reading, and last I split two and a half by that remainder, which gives -0.159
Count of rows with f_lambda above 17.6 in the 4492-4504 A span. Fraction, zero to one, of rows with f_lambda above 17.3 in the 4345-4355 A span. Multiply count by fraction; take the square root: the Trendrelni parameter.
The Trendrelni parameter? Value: 0.9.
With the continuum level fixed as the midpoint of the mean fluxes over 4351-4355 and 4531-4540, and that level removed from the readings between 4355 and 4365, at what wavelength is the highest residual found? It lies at 4364.33 A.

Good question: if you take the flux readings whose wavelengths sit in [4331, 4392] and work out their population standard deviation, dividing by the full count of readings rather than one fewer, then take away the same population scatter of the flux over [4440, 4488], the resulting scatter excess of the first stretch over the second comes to 1.7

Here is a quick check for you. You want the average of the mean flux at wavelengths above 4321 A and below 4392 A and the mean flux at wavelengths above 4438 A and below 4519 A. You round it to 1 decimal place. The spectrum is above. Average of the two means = 17.1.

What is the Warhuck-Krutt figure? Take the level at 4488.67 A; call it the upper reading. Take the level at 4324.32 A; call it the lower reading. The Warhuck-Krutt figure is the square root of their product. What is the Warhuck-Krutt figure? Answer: 16.8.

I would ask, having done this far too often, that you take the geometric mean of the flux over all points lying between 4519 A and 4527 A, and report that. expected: 17.3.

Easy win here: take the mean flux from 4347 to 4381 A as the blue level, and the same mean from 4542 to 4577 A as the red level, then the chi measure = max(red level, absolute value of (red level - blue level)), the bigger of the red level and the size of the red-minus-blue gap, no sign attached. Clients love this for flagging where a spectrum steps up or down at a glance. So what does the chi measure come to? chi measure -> 17.4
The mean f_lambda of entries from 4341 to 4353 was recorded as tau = 15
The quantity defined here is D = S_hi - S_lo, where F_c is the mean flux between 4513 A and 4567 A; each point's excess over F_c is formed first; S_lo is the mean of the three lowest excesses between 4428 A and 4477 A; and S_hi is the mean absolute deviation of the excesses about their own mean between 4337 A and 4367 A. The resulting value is 3.2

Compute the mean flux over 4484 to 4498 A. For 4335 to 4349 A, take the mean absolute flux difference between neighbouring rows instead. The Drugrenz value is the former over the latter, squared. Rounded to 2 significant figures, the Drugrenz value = 74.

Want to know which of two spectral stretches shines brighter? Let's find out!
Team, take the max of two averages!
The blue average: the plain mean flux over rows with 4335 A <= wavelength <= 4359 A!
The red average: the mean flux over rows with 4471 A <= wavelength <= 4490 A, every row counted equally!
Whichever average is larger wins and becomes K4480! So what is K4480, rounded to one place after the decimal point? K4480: 17.6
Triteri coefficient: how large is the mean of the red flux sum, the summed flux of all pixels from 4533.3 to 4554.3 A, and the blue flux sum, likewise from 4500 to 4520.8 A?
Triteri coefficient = 176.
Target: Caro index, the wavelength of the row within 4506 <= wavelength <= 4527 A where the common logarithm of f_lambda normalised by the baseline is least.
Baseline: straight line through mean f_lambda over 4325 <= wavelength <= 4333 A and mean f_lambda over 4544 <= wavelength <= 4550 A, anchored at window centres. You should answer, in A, 4526.03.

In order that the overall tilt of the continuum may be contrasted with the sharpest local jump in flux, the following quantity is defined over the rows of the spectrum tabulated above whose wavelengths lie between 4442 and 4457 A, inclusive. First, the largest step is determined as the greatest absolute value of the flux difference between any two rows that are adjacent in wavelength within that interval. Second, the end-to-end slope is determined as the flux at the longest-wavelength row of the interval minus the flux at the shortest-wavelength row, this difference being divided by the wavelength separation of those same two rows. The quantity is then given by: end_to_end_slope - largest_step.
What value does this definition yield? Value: -1.4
